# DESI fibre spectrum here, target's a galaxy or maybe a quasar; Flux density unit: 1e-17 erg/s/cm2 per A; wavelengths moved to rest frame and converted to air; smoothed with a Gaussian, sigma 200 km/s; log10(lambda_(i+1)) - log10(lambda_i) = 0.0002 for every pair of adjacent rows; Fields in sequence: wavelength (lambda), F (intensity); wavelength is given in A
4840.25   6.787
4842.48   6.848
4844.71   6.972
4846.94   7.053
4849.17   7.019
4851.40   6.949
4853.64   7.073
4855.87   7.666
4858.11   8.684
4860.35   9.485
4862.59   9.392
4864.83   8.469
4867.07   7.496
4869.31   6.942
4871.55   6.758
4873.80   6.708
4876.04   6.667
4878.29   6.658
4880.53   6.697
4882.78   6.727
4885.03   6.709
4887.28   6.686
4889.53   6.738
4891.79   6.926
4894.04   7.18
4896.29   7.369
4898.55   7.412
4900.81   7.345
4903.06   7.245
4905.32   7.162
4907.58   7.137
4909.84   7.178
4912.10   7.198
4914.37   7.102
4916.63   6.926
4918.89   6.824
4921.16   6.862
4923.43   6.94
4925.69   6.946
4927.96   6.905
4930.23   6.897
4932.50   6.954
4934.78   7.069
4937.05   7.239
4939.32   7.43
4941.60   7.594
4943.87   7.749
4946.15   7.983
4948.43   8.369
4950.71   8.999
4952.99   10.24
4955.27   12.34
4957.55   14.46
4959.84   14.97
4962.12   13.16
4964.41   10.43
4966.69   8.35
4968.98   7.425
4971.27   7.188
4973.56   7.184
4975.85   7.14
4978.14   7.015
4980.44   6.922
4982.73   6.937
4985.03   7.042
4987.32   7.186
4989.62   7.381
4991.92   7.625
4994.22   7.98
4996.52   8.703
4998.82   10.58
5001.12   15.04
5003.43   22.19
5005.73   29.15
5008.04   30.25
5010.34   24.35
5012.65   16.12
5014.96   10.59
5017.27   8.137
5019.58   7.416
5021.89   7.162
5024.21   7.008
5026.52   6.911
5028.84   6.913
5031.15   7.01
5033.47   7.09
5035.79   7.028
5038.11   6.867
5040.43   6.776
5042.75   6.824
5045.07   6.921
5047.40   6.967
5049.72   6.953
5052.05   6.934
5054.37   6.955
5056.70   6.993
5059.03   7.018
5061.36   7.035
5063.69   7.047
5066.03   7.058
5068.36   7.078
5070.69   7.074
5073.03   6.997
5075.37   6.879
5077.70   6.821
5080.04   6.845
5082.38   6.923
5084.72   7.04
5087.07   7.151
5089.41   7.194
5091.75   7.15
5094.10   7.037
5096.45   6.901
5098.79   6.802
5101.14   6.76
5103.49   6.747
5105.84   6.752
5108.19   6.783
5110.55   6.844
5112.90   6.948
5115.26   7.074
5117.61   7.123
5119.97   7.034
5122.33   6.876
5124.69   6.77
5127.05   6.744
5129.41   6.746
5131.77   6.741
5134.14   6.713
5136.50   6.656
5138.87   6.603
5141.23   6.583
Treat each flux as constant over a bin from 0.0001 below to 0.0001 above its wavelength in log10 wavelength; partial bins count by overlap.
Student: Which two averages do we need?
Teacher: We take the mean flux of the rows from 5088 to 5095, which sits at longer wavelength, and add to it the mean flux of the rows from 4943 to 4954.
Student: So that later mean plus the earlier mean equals 15.8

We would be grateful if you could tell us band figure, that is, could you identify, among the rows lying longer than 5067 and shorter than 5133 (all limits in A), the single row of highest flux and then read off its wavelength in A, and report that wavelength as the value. 5089.41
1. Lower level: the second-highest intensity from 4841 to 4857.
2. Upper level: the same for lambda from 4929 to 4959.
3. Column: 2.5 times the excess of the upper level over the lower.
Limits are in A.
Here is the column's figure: 13.2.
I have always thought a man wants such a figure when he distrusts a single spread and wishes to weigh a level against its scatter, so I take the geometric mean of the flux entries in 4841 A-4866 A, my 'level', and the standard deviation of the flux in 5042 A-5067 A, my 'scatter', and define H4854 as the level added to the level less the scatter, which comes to 15.4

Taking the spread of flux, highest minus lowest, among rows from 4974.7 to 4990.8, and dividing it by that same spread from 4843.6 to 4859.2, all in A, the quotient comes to 0.26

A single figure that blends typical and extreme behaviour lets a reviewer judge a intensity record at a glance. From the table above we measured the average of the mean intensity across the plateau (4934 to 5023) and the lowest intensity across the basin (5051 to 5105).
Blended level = 8.8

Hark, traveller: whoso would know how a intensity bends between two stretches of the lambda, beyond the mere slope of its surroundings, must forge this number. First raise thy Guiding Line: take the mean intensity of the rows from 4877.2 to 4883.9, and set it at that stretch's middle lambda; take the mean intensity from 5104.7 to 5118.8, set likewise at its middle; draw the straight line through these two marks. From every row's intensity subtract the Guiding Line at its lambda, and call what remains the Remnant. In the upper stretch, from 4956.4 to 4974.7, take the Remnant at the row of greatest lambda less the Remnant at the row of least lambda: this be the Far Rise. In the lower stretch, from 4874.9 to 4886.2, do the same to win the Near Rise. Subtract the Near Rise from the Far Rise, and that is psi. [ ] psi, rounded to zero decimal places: -7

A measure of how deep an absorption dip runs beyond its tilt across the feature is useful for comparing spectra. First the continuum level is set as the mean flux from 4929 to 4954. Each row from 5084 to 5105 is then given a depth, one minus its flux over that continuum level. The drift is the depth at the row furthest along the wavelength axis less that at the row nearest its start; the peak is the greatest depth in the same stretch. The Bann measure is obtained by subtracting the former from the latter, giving 0.10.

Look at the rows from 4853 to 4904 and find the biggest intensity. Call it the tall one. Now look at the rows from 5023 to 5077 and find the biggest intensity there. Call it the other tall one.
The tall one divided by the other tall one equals 1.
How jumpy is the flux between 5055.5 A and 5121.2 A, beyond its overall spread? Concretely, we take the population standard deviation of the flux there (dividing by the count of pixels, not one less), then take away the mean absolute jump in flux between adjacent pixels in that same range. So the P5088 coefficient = 0.071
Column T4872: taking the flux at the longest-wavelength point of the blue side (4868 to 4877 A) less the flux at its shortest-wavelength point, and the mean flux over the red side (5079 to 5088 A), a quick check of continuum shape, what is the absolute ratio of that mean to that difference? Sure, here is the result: 25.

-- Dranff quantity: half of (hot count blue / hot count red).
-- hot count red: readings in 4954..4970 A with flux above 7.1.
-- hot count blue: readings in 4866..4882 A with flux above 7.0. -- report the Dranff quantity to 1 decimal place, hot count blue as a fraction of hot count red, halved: 0.1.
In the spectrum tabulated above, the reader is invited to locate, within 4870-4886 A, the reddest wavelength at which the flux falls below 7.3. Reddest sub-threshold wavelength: 4885.03 A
